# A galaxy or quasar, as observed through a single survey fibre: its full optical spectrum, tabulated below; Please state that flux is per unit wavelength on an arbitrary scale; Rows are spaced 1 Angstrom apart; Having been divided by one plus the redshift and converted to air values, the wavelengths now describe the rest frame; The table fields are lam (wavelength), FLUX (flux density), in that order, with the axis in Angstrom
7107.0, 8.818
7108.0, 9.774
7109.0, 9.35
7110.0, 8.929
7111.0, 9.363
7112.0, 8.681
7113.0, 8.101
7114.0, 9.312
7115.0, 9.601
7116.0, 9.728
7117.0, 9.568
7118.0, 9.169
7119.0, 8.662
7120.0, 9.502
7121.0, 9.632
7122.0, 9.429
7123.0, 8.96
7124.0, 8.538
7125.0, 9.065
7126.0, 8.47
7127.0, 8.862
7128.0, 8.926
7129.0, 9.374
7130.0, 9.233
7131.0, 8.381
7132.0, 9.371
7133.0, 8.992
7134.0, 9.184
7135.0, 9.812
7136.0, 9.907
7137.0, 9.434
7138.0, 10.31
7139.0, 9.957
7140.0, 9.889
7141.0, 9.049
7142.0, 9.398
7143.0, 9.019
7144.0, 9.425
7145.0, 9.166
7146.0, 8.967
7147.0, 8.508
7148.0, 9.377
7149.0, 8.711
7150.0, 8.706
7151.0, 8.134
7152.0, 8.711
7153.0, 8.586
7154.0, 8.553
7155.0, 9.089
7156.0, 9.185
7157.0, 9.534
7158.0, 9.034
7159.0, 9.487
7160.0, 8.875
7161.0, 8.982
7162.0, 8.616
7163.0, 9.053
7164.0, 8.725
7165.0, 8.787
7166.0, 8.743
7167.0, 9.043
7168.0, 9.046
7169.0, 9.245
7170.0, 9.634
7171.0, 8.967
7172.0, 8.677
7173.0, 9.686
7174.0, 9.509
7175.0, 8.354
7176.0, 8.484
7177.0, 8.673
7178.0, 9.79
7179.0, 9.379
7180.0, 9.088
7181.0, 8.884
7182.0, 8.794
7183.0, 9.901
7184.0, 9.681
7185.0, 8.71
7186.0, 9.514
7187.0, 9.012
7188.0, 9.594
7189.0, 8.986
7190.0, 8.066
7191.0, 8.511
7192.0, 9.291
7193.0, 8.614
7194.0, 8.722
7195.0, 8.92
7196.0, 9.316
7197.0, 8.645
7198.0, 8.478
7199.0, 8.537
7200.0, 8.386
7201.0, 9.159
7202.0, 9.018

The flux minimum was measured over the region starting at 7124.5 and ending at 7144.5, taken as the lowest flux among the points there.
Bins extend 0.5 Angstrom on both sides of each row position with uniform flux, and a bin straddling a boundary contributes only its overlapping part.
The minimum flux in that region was 8.381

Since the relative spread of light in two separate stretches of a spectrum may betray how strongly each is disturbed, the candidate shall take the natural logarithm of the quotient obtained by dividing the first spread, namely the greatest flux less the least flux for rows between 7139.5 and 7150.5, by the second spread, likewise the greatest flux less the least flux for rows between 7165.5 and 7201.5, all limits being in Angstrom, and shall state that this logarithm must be -0.3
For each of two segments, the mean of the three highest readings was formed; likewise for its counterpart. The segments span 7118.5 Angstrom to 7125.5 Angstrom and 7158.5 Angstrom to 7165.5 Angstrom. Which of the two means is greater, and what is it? 9.5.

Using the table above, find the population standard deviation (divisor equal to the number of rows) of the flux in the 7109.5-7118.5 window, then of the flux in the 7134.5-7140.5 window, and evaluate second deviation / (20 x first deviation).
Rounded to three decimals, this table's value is 0.026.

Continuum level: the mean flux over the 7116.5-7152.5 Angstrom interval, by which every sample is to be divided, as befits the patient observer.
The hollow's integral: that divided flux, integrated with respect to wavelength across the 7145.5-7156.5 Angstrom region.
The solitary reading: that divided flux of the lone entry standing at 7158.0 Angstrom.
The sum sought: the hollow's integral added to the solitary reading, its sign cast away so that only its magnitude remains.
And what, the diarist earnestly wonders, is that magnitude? 11.5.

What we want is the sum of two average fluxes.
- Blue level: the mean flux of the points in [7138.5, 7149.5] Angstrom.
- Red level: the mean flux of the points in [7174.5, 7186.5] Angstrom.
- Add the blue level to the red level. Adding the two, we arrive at 18.3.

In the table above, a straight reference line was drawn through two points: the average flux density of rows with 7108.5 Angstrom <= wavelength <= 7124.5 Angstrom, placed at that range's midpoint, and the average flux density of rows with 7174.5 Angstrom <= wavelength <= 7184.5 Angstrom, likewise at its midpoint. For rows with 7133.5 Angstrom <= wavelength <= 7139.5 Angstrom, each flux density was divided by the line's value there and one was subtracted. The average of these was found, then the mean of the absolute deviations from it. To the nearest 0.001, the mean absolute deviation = 0.033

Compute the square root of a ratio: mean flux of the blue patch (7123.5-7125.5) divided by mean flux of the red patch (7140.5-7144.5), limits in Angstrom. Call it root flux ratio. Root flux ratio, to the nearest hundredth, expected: 0.98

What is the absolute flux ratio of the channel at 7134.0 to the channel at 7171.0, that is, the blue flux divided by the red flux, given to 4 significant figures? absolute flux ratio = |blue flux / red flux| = 1.024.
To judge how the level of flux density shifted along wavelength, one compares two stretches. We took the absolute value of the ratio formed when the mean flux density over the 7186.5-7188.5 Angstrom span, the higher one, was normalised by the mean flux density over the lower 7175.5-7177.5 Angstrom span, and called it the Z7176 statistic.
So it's 1.08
